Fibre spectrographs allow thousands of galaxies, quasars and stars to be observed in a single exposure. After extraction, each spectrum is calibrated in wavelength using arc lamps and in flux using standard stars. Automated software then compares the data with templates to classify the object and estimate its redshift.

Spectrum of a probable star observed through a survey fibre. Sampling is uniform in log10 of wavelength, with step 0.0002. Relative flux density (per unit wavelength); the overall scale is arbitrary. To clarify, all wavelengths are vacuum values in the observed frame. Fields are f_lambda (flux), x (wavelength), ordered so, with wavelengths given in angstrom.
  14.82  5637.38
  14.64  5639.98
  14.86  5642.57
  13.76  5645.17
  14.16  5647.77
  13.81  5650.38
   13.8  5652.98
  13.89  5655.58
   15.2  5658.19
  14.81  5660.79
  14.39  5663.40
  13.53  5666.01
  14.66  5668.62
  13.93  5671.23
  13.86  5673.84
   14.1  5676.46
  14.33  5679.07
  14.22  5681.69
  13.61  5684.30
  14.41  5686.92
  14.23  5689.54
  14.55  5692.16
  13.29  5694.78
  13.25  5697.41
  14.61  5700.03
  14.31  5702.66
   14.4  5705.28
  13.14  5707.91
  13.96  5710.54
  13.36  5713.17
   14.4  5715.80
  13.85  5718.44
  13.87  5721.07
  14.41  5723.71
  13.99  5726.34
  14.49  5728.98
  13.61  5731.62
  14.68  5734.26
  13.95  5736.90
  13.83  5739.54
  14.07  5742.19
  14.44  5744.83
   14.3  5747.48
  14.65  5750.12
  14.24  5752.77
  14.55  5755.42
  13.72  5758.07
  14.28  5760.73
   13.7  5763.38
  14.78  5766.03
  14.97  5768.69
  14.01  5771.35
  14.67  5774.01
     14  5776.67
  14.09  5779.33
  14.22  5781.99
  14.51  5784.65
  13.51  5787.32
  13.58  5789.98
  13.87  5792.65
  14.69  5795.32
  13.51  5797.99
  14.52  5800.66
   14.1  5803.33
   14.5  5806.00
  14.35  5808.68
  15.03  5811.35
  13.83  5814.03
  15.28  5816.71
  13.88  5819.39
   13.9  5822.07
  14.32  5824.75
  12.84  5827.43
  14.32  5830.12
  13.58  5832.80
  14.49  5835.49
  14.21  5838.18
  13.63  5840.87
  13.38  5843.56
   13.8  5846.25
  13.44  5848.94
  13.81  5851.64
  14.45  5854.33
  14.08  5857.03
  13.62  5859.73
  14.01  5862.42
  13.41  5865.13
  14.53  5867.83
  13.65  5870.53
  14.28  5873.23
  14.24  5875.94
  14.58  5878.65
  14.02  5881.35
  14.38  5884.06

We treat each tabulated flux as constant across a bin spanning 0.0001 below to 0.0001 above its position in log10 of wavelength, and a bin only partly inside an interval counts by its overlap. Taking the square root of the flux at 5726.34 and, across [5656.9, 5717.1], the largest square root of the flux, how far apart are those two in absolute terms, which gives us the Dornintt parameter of 0.158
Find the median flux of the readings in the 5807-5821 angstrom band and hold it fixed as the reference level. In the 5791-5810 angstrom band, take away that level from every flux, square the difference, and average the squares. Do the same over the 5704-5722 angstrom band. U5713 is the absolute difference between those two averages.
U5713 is 0.27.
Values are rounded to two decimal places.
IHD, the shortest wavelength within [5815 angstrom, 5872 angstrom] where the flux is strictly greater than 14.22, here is 5816.71 angstrom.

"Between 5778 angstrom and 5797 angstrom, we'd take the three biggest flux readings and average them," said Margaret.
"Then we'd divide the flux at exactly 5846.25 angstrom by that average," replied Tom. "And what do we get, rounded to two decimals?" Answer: 0.95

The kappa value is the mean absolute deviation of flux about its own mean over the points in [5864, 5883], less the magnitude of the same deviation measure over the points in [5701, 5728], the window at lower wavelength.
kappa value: 0.02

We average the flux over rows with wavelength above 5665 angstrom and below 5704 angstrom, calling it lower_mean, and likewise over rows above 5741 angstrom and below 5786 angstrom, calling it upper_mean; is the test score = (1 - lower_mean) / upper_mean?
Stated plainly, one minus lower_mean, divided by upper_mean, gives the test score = -0.913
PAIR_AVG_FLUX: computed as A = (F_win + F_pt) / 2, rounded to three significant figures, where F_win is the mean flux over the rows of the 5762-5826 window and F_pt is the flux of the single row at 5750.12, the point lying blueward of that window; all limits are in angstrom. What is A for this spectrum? 14.4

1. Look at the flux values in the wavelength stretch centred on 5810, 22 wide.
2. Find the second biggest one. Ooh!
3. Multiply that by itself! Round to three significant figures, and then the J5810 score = 226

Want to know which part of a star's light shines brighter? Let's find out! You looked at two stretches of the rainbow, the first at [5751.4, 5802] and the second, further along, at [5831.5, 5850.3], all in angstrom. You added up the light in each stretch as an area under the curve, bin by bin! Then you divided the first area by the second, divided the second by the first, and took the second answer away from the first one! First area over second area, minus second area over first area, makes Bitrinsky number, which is 2.4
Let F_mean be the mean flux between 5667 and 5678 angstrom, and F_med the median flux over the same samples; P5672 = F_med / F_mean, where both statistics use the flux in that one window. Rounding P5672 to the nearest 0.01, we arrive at 0.99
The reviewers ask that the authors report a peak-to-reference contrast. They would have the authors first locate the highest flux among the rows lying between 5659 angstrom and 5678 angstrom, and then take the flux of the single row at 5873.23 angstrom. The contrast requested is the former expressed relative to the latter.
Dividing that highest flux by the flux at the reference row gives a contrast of 1.04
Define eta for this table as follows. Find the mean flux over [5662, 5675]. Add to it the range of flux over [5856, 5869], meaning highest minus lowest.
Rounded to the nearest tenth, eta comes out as 15.2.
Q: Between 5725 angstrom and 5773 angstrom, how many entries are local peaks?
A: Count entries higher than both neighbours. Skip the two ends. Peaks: 7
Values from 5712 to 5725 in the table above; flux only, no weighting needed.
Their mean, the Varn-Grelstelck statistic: 14.0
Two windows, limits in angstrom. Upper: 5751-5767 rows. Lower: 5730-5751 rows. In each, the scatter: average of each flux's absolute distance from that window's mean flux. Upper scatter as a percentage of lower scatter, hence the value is 103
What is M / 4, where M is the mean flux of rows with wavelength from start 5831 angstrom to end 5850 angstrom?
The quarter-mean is 3.45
